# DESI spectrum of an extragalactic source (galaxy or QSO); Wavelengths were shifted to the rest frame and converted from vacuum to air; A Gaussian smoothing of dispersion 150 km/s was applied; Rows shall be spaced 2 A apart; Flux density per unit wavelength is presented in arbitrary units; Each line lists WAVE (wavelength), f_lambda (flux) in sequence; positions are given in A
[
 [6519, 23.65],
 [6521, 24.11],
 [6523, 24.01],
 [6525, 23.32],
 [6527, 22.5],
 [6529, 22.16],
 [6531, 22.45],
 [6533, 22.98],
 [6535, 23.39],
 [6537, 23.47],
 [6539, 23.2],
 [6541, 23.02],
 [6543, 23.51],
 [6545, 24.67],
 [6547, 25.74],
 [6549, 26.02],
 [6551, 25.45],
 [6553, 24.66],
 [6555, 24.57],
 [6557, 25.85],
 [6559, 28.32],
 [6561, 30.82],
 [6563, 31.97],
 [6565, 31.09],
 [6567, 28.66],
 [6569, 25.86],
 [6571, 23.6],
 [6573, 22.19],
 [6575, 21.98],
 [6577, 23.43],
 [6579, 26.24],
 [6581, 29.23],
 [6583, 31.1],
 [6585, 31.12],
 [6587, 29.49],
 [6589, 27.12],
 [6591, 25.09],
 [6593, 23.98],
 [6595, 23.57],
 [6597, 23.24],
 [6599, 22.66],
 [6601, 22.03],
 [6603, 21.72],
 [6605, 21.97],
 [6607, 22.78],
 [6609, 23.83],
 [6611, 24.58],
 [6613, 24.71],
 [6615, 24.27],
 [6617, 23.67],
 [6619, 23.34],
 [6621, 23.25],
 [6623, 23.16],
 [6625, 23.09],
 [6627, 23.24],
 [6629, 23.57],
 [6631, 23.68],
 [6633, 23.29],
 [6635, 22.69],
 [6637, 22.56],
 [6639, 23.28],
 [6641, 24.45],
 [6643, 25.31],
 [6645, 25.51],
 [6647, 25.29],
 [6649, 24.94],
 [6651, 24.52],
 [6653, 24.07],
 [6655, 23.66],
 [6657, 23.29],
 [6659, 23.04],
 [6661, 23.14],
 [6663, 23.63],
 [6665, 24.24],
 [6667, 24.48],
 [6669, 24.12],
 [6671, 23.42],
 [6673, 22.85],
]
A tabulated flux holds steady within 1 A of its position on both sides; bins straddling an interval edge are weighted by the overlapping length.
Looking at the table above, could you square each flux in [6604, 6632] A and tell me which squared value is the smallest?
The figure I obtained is 483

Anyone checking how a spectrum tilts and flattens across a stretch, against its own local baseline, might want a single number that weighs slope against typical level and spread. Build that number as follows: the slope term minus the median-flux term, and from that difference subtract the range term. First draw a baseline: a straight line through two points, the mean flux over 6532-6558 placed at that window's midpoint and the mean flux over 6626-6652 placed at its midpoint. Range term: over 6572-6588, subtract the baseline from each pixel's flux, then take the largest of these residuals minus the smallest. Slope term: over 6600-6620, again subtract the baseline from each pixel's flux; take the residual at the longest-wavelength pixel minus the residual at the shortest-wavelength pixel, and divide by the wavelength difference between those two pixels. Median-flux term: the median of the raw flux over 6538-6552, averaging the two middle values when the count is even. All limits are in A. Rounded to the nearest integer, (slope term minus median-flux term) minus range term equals -34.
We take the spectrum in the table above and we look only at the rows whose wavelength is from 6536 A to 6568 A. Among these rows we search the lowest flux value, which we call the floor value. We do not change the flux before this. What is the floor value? 23.02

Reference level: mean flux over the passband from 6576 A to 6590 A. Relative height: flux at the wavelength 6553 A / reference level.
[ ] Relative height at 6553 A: 0.873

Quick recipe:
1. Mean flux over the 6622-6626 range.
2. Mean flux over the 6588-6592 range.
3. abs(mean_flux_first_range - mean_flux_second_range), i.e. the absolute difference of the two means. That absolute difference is 3.0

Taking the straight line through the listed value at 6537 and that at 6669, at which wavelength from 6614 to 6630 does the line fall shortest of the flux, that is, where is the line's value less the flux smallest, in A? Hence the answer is 6615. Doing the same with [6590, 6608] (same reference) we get 6591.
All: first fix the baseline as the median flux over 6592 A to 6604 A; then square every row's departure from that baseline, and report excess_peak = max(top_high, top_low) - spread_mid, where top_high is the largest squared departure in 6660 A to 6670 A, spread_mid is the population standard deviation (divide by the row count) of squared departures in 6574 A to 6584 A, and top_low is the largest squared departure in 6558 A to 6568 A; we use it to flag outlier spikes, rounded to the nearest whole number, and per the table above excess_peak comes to 56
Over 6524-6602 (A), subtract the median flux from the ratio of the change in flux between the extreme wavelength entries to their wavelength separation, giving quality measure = -24.6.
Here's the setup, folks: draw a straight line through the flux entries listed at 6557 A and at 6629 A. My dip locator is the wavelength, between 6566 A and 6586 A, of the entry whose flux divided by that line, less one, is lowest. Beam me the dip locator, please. 6575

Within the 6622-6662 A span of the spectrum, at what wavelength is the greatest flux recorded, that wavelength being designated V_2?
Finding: 6645 A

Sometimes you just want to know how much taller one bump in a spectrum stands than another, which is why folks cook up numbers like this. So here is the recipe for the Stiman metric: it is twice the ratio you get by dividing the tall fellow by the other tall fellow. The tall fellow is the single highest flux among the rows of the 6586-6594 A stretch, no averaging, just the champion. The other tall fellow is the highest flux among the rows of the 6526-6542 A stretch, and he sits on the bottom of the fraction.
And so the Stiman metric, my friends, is 2.51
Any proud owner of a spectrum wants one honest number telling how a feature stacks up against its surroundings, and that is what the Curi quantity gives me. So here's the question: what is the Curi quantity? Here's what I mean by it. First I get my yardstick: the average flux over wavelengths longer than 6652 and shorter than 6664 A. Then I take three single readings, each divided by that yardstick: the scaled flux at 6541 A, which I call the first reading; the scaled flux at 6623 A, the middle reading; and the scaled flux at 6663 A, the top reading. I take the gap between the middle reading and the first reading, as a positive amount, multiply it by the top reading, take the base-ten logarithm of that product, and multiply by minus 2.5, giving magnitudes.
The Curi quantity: 5.6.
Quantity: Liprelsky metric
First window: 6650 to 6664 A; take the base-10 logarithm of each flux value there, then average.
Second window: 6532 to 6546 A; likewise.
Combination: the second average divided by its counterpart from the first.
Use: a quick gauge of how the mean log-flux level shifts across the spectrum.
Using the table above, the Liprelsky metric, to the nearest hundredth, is 1.00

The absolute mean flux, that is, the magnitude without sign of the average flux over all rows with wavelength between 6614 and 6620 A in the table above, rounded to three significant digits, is 23.8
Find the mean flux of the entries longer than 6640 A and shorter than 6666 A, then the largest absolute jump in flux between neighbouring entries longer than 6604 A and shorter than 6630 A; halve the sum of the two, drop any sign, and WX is 12.6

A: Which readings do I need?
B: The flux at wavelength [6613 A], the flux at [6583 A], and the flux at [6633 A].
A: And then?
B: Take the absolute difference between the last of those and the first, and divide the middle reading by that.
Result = 22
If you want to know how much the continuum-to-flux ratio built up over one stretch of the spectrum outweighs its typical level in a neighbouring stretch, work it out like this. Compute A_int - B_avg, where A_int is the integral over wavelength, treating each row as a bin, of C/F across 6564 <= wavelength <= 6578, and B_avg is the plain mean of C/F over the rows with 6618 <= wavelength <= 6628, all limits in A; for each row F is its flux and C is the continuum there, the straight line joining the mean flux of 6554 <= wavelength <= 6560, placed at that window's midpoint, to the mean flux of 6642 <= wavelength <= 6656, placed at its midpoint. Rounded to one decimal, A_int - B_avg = 13.6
